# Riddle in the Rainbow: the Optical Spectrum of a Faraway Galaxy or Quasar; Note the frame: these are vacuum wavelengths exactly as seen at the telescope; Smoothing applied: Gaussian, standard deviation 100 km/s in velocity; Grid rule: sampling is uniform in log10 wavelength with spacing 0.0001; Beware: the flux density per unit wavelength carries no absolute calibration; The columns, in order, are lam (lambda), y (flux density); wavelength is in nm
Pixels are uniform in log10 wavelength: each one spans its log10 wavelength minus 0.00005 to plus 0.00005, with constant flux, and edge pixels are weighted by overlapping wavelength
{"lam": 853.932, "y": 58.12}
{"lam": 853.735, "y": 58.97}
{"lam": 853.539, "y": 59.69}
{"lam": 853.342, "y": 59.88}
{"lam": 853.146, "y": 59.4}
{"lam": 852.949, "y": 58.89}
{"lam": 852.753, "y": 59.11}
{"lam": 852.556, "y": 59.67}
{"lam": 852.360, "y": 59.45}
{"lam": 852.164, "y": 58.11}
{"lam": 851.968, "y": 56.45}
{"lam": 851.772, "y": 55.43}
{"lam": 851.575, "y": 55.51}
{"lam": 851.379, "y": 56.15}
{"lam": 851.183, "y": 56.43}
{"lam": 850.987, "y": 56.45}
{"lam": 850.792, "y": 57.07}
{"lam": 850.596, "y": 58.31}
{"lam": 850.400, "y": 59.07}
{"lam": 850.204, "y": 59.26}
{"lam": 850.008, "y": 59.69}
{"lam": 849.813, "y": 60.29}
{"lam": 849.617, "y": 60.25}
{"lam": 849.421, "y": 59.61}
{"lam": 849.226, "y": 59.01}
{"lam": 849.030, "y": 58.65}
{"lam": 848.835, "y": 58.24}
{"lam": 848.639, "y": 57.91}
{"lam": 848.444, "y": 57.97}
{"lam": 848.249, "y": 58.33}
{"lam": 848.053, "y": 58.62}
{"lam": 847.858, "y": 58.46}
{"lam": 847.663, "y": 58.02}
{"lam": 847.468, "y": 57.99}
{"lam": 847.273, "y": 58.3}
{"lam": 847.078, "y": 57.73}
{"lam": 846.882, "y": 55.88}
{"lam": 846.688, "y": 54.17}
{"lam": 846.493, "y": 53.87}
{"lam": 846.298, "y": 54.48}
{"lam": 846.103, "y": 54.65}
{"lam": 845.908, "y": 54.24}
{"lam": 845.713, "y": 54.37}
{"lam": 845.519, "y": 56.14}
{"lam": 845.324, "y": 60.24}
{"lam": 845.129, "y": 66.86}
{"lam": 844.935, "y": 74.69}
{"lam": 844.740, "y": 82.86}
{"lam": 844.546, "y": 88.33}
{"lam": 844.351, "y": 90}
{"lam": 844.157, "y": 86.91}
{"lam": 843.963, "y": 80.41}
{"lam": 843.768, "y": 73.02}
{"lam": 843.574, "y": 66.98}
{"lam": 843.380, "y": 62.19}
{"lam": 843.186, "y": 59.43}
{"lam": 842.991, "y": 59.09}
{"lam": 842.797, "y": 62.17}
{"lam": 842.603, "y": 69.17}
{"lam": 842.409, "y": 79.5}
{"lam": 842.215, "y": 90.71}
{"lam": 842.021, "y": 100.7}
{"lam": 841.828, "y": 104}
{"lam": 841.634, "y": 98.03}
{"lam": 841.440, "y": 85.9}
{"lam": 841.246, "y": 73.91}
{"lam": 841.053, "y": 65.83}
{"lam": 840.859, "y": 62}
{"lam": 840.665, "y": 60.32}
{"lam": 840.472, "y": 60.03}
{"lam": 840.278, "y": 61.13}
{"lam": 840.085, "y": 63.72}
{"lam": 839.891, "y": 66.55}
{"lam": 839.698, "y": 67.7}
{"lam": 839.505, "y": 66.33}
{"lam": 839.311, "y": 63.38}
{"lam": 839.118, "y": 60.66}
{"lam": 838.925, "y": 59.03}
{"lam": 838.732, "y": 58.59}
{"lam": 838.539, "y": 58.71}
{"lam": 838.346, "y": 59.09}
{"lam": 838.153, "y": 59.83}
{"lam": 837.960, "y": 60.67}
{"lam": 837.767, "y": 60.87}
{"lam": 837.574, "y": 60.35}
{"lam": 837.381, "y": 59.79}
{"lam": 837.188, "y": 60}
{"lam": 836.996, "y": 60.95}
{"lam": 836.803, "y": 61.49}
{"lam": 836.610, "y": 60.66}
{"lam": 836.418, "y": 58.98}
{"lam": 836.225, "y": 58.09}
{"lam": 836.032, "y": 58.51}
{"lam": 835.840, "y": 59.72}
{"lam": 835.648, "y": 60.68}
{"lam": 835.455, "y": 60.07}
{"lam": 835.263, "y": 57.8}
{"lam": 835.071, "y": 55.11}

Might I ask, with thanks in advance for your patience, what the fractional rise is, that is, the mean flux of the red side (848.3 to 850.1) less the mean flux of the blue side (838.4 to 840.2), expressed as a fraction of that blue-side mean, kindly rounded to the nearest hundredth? -0.06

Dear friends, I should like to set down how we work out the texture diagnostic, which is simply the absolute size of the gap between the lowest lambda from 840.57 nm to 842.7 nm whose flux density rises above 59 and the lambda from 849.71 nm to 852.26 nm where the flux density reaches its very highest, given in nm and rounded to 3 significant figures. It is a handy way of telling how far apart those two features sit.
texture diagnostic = 9.15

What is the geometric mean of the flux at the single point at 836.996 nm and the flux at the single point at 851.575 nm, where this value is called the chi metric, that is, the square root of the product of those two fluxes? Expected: 58.2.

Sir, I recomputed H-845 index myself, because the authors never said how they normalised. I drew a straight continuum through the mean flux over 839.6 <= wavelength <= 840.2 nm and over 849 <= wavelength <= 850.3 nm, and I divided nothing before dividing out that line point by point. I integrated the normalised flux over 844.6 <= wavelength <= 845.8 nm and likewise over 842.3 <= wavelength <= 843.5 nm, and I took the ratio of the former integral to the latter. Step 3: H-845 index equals 1.04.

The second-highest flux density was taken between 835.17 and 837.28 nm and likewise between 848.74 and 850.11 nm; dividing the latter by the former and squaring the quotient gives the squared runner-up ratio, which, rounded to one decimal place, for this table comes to 1.0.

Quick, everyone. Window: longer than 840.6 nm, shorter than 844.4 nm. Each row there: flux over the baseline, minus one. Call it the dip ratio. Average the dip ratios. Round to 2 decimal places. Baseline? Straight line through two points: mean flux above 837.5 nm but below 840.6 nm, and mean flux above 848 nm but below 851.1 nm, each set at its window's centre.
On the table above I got 0.26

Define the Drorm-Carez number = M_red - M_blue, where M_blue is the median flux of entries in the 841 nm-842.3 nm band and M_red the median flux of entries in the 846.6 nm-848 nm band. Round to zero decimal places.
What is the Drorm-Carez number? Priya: -33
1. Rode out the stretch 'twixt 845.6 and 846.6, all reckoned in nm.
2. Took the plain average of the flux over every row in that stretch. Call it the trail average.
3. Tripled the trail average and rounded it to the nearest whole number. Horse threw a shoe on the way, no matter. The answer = 163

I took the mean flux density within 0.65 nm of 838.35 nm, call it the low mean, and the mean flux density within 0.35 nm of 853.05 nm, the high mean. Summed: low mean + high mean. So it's 118.9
